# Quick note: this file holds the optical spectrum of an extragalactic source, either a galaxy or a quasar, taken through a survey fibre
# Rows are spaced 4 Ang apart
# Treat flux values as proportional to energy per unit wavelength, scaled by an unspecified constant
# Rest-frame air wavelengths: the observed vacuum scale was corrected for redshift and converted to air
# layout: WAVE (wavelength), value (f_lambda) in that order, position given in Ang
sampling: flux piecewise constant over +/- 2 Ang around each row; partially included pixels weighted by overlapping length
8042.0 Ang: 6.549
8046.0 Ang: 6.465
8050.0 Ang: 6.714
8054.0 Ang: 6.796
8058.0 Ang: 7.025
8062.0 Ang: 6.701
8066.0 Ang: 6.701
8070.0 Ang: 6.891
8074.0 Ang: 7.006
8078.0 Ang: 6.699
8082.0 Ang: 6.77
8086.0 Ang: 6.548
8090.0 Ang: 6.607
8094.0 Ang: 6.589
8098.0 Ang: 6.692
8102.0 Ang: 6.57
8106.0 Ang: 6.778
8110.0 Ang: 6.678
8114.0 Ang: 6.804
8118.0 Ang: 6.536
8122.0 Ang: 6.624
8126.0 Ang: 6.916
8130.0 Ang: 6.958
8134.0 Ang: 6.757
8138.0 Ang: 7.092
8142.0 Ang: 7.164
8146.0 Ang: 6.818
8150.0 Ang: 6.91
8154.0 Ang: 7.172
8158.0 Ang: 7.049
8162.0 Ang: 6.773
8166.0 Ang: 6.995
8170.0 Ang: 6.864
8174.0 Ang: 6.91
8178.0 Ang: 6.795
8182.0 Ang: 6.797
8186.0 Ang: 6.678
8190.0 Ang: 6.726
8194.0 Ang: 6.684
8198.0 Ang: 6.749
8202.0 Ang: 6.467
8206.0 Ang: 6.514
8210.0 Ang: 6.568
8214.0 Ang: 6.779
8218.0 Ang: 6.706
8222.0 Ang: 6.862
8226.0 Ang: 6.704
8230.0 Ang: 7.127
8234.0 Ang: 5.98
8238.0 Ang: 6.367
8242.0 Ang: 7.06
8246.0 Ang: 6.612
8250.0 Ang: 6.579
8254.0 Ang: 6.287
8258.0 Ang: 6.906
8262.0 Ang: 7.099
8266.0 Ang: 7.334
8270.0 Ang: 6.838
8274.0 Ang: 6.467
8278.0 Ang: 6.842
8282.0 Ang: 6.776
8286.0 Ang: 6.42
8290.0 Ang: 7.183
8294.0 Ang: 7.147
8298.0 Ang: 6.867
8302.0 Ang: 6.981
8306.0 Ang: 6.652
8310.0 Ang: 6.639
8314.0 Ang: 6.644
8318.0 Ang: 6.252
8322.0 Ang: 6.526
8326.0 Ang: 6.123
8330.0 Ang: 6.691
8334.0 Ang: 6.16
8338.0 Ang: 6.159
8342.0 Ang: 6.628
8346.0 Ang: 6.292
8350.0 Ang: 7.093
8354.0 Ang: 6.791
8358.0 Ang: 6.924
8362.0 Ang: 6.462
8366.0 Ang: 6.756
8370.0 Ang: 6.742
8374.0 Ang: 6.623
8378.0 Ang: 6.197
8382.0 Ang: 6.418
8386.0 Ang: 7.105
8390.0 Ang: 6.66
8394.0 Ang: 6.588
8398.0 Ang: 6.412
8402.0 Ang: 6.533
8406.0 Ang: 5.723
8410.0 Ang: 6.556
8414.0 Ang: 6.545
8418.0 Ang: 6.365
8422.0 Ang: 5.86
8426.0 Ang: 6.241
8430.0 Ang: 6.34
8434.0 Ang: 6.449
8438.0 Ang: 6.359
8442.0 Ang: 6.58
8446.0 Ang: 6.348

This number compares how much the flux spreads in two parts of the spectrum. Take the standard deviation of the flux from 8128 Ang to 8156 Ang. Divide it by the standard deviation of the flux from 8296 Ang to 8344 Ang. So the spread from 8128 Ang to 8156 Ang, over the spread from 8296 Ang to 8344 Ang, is 0.6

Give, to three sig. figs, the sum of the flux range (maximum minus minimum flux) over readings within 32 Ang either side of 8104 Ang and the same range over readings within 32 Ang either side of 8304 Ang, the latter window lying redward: 1.53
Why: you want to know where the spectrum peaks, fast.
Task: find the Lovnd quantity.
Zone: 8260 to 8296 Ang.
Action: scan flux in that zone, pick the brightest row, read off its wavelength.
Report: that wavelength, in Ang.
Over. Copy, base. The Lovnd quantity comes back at 8266.0 Ang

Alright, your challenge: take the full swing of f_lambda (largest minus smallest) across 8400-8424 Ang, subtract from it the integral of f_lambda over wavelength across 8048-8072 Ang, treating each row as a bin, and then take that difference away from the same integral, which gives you 326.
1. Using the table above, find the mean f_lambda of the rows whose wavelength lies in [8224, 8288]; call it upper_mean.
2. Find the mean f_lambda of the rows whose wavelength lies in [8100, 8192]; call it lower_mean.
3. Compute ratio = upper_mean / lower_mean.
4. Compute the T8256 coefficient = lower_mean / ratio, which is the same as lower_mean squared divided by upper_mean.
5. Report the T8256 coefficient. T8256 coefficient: 6.97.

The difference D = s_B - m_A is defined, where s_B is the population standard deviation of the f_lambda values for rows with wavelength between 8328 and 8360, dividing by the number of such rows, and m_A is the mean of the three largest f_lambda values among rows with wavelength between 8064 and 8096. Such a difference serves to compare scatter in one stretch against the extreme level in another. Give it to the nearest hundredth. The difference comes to -6.56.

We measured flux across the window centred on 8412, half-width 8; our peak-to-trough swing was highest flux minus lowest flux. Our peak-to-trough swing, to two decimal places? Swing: 0.83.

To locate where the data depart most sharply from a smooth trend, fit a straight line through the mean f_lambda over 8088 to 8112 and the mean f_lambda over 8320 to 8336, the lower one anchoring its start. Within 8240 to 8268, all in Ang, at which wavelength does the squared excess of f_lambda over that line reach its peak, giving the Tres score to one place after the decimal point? 8266.0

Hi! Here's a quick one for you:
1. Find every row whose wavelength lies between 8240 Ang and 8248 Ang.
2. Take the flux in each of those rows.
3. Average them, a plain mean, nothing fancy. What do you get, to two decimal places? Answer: 6.84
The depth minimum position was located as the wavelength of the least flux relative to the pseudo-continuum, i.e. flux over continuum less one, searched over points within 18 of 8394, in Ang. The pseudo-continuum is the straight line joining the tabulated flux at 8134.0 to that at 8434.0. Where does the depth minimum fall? 8406.0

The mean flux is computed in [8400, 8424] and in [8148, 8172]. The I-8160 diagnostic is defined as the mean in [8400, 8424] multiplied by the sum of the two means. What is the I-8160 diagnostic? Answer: 83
